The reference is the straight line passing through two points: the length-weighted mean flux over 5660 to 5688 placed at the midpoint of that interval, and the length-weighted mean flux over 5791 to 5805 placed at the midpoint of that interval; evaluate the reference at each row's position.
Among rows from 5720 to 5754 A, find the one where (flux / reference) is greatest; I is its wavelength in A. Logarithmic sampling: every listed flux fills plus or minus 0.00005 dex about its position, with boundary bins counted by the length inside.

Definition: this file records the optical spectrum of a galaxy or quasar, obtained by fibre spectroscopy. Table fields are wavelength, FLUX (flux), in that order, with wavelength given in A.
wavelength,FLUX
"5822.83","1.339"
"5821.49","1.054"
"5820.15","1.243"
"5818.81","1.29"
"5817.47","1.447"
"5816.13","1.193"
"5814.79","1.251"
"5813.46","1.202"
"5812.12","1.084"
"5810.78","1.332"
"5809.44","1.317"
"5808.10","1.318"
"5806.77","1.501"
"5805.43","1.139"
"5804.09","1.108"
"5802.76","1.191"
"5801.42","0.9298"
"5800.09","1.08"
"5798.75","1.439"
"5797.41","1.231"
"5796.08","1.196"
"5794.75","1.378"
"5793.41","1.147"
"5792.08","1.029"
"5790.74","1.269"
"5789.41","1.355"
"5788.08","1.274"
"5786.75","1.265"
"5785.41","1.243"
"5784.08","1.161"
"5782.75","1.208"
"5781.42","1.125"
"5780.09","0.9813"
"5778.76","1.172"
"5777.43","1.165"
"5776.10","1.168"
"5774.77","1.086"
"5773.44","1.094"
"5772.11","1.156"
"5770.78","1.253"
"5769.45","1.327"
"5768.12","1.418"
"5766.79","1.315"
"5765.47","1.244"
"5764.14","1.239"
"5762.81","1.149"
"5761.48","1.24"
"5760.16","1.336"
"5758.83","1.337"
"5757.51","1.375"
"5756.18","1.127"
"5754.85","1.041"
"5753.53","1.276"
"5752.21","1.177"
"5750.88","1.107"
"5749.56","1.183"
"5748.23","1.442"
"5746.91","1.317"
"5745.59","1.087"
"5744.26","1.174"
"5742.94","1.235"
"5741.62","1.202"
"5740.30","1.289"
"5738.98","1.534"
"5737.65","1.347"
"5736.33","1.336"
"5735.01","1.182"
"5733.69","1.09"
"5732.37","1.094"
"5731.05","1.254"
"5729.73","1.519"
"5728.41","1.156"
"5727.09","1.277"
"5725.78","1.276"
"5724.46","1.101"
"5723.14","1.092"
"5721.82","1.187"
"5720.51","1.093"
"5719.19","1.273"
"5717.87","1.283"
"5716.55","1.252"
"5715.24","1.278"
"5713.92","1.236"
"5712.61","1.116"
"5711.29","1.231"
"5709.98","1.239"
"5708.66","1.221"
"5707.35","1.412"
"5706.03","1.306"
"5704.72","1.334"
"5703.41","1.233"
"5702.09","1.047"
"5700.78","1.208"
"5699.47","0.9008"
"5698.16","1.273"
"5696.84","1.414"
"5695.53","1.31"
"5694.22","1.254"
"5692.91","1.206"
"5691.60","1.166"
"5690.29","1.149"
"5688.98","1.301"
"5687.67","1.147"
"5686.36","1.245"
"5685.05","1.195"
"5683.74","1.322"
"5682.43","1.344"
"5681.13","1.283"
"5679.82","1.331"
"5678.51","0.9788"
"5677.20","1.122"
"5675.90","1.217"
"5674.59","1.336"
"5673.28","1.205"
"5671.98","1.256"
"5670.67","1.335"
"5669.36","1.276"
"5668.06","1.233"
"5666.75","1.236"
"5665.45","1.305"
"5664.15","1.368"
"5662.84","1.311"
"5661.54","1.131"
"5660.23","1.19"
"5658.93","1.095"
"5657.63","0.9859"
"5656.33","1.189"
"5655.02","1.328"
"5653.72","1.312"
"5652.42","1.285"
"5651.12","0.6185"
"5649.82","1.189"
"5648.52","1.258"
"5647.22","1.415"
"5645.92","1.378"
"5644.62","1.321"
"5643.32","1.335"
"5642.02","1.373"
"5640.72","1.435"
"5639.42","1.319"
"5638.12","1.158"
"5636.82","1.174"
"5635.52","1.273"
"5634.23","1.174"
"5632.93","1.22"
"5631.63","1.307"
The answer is 5738.98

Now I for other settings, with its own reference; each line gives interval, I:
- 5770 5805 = 5798.75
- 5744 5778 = 5748.23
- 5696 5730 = 5729.73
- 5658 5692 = 5664.15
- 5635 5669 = 5640.72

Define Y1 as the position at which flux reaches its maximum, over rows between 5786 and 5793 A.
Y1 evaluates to 5789.41 A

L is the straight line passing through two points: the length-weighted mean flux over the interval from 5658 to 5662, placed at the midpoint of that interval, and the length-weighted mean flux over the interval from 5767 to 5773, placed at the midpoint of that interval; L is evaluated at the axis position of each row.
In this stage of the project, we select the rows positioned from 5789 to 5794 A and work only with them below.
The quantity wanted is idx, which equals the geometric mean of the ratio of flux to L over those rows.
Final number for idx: 0.91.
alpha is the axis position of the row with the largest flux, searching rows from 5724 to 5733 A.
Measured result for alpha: 5729.73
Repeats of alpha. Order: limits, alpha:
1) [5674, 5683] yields 5682.43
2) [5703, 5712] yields 5707.35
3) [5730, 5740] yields 5738.98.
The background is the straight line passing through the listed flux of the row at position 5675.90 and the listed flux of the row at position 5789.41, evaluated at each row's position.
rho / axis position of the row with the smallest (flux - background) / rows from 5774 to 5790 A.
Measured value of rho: 5780.09 A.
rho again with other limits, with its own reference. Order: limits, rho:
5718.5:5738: 5733.69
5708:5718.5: 5712.61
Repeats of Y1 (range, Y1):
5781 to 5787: 5786.75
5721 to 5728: 5727.09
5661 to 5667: 5664.15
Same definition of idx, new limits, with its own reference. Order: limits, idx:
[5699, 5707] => 0.98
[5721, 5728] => 0.97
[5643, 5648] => 1.23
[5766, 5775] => 0.96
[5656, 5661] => 0.99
